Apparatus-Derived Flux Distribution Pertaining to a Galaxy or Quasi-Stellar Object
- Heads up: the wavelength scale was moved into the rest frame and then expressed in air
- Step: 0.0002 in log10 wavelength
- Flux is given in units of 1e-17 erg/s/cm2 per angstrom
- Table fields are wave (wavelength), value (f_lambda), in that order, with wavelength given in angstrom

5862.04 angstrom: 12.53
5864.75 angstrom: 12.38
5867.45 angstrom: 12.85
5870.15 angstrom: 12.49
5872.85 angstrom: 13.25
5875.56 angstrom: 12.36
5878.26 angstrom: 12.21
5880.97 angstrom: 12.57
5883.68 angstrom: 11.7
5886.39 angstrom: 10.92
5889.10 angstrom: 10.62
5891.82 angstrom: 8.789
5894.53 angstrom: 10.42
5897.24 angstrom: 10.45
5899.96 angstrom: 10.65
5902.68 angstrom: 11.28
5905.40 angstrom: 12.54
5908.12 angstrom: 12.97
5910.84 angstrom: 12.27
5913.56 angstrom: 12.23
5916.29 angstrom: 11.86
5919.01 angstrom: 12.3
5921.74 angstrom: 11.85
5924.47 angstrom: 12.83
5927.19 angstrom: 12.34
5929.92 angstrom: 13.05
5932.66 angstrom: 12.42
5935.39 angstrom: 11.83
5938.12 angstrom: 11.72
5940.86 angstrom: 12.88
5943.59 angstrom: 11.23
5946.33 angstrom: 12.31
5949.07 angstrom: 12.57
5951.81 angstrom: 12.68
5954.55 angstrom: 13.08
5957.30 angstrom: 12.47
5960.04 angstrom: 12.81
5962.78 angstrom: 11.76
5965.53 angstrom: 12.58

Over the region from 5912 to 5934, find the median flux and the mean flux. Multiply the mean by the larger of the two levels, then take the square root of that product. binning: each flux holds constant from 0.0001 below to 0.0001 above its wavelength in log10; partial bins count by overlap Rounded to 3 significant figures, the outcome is 12.4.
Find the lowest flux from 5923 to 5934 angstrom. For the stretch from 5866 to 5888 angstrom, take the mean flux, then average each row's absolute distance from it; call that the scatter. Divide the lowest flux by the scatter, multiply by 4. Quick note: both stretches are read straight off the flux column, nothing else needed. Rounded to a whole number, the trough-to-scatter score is 96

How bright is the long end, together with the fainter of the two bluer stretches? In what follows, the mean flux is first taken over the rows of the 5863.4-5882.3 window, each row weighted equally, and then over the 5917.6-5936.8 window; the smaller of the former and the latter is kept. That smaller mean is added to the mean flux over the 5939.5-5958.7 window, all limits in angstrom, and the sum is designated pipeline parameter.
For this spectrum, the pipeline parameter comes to 24.8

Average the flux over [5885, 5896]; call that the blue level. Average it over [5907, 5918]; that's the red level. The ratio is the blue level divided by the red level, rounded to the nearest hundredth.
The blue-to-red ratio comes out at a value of 0.83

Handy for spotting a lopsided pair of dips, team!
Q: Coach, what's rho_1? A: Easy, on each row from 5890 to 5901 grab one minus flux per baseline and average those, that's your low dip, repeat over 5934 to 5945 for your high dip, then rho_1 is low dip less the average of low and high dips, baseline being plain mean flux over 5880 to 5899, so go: 0.085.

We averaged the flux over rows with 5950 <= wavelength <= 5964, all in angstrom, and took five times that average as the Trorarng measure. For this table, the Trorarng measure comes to 63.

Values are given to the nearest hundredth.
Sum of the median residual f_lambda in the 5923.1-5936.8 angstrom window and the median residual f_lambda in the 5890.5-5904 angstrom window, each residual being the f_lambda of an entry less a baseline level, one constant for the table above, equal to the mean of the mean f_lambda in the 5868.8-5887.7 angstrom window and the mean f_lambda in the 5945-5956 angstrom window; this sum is -2.00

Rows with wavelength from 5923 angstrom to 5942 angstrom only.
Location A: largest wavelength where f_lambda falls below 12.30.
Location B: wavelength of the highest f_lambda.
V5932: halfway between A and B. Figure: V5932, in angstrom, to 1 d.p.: 5934.0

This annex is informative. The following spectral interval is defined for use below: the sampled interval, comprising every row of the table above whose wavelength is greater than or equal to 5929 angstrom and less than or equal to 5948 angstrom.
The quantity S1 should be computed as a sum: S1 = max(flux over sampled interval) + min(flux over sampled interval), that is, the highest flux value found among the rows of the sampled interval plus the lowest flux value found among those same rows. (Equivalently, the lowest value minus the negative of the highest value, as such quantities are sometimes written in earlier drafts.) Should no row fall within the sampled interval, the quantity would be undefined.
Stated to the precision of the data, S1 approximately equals 24.3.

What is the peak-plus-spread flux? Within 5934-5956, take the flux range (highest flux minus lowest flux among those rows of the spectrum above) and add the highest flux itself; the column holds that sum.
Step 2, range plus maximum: 14.9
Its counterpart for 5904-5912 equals 13.7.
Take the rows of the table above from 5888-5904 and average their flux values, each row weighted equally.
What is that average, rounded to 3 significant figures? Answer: 10.4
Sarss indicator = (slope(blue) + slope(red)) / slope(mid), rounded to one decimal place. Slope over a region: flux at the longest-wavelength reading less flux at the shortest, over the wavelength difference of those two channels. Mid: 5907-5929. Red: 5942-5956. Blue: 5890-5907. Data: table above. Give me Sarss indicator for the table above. -13.5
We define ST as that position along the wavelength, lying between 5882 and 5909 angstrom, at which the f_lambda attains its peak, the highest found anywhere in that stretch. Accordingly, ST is 5908.12 angstrom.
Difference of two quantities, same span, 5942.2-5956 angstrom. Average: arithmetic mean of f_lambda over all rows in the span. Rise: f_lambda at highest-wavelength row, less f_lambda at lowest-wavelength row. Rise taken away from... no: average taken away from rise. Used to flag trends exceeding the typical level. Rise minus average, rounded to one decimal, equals -10.5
